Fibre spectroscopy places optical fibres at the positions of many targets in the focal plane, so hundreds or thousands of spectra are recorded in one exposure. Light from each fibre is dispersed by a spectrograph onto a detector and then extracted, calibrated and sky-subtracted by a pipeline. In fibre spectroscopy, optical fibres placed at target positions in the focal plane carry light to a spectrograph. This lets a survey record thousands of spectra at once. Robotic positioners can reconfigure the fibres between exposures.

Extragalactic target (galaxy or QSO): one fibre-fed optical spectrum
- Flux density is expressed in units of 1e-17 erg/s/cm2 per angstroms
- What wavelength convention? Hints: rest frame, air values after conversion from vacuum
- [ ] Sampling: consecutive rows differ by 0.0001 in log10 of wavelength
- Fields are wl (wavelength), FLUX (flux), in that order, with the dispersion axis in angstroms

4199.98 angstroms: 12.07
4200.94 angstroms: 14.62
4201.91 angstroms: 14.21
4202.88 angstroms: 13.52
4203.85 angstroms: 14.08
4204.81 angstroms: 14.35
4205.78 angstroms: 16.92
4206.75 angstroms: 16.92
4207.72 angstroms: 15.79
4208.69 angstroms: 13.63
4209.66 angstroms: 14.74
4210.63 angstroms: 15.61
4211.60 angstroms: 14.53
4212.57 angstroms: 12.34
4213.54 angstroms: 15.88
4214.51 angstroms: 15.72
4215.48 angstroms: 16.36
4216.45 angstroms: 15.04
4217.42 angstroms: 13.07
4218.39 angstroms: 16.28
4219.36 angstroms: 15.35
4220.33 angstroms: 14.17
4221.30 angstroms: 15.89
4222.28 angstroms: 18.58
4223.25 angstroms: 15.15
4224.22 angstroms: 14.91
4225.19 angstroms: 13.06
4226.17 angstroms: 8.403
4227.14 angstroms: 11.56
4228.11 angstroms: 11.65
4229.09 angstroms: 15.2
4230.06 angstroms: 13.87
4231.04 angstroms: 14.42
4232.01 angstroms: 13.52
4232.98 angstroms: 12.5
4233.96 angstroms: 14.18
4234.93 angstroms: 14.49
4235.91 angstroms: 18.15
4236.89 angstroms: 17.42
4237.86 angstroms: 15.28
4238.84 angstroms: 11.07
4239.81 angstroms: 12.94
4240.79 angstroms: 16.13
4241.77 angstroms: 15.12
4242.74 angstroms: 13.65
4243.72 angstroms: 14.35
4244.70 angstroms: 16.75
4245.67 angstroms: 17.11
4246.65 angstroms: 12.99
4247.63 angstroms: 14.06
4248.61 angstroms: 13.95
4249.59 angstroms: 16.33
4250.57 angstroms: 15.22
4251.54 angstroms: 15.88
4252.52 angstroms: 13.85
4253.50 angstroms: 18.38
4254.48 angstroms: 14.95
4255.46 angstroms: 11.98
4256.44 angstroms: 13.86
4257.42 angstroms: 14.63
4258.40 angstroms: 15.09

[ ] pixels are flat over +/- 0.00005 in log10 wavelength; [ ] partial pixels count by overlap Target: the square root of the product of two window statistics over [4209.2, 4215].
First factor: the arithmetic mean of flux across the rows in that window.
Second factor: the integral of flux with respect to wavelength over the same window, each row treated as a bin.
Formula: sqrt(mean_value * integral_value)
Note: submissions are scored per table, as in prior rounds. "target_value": 35.7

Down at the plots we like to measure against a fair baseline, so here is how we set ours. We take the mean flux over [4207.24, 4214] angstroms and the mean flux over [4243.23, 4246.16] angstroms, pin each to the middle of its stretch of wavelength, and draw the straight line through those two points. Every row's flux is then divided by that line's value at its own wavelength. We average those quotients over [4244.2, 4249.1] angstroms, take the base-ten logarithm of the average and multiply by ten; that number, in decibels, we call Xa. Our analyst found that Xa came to -0.3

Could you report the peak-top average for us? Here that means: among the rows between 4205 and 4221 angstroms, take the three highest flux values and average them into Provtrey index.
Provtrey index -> 16.7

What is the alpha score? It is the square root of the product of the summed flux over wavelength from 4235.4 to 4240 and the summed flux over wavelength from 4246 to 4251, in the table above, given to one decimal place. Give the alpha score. 73.7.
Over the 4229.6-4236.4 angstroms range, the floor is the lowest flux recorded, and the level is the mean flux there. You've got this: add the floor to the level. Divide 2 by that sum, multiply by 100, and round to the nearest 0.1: 7.4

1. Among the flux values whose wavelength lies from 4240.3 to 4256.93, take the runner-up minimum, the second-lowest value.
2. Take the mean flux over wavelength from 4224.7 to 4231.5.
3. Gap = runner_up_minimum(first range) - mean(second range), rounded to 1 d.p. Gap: 0.4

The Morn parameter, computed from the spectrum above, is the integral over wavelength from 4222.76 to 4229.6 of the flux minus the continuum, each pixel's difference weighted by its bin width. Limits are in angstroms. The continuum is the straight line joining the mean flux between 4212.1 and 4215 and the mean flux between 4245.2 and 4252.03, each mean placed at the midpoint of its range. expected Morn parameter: -13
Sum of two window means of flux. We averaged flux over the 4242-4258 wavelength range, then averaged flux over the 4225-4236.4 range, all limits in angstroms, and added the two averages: 28.3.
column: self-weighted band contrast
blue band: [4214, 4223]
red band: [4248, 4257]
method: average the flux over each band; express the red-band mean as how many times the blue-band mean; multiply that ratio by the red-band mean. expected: 14.3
